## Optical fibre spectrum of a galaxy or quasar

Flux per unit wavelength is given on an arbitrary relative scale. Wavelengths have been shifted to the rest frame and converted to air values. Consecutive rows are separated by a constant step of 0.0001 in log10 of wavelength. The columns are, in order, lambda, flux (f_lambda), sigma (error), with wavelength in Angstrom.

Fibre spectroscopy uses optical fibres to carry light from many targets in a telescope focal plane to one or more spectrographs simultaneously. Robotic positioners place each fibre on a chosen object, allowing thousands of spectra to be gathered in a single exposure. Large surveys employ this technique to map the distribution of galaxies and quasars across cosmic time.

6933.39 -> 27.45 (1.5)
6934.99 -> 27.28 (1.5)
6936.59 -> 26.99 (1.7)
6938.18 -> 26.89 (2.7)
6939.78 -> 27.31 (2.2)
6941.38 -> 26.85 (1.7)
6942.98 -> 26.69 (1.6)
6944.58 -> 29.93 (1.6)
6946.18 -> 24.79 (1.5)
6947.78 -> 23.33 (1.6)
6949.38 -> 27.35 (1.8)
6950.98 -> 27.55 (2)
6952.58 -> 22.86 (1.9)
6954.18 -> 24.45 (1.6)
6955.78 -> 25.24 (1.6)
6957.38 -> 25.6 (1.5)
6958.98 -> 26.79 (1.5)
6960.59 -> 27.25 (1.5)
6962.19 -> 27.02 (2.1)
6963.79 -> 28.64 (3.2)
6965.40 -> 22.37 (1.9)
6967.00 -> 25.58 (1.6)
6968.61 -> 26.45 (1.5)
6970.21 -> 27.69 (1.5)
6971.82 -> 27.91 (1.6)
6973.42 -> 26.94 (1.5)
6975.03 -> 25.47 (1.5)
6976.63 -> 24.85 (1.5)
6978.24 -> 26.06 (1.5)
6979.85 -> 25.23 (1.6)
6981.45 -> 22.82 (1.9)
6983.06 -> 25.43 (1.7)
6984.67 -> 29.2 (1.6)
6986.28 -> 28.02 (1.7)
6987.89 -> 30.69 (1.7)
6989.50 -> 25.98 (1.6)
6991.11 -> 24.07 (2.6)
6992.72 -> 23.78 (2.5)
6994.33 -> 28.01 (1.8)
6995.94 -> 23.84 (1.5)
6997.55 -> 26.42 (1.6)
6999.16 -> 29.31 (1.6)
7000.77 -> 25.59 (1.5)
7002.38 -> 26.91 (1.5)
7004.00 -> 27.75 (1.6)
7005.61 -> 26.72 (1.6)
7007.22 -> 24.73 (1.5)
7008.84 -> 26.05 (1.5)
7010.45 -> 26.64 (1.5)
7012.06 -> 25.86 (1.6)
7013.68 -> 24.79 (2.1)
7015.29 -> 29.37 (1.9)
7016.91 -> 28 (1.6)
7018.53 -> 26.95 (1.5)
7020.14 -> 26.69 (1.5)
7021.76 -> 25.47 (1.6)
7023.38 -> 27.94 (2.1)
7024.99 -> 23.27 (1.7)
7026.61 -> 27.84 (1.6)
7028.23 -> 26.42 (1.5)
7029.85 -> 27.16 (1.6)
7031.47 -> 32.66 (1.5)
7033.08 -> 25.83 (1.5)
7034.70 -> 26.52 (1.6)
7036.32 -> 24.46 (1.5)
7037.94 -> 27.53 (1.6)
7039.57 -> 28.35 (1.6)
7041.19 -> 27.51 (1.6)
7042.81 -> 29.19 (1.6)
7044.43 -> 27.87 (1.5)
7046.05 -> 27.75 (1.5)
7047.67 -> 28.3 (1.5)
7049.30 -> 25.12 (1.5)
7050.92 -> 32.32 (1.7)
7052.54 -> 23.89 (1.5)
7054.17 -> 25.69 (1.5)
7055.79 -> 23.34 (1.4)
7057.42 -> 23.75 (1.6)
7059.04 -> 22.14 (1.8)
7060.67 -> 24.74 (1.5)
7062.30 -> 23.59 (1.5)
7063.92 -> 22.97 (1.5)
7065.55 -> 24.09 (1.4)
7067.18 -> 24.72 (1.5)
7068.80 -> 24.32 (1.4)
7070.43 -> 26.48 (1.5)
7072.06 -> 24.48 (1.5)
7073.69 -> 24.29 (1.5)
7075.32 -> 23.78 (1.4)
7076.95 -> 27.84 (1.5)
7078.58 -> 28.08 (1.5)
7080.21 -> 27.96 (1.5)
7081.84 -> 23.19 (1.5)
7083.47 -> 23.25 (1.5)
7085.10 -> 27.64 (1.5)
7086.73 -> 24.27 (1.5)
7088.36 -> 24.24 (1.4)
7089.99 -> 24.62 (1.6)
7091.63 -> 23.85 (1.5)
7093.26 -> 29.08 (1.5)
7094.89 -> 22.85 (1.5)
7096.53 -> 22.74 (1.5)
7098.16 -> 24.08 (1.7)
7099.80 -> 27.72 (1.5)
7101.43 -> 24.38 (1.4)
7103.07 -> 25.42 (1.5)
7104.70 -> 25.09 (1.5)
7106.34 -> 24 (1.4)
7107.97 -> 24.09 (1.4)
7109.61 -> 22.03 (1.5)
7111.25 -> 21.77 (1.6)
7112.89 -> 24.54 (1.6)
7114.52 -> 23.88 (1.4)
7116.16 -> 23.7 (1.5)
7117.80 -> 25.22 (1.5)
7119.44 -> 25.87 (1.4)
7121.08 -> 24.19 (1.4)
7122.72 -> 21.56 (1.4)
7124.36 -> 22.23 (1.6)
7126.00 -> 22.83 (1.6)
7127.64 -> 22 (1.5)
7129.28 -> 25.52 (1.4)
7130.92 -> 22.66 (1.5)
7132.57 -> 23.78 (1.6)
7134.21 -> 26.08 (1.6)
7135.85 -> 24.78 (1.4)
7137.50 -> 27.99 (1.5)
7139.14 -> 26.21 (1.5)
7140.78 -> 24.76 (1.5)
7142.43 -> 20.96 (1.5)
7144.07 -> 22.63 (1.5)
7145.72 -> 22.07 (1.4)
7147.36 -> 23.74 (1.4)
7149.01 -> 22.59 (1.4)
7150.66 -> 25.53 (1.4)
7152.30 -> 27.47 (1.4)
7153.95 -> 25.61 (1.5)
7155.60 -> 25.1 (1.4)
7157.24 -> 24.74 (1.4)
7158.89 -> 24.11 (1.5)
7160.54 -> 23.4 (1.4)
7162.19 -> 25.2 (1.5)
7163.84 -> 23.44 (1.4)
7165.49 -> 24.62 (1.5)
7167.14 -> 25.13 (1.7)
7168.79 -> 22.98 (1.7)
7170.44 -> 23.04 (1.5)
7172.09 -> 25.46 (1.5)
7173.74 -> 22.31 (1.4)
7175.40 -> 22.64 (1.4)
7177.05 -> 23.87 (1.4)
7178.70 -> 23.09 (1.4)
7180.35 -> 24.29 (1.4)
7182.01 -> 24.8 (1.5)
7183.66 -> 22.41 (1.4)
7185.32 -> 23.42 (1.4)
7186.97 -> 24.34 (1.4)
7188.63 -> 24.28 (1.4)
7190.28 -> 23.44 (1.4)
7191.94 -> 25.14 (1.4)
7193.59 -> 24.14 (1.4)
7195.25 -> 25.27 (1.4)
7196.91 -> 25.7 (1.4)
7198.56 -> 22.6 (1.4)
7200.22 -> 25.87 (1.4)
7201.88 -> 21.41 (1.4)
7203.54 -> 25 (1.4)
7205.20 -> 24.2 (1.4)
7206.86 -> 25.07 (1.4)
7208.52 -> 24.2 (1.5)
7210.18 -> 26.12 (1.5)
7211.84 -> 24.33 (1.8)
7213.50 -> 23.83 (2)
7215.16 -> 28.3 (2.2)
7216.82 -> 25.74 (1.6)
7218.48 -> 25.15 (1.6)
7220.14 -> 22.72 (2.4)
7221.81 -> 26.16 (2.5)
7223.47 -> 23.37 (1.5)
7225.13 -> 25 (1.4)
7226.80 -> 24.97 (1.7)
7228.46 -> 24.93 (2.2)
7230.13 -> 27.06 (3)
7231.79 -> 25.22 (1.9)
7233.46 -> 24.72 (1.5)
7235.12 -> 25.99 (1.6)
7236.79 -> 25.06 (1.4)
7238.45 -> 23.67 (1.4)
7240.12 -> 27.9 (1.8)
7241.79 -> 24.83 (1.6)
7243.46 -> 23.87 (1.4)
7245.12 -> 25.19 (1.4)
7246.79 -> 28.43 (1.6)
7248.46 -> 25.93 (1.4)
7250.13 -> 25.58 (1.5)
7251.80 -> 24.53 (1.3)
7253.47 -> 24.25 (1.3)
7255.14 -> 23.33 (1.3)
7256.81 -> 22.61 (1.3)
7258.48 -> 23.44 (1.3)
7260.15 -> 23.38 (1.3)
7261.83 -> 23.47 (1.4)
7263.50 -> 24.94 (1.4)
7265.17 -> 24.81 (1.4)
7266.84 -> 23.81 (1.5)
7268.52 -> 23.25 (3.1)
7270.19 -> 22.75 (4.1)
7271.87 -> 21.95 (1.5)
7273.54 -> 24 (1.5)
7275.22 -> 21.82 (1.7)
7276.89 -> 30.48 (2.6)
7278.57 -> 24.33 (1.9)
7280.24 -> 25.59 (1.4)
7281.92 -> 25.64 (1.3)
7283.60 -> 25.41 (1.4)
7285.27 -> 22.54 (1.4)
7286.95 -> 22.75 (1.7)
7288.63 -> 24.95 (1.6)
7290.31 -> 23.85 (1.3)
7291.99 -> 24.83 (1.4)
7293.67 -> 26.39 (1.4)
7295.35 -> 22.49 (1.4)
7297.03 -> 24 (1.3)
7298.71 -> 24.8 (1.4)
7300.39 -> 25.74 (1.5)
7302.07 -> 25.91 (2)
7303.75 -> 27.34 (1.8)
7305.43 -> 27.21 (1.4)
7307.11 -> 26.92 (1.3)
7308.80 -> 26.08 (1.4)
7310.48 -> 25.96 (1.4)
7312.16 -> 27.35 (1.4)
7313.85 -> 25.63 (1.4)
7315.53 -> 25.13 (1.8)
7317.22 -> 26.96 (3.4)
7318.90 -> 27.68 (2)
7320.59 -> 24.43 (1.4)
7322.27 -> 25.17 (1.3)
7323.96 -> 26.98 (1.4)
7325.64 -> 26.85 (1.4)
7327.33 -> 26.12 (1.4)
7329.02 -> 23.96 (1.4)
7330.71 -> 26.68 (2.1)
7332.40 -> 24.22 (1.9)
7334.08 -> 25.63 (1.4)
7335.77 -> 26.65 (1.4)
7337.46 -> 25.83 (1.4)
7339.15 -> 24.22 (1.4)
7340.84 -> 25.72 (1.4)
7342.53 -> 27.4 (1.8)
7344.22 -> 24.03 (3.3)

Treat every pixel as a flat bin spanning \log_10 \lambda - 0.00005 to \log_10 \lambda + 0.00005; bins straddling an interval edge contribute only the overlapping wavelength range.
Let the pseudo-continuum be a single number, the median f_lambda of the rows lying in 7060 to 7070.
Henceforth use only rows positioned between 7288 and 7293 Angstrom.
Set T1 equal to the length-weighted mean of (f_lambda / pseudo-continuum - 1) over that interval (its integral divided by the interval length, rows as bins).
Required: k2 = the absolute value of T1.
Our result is 0.016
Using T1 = 0.016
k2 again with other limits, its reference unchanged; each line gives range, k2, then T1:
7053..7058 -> 0.002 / 0.002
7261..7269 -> 0.005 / -0.005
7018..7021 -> 0.107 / 0.107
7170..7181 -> 0.028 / -0.028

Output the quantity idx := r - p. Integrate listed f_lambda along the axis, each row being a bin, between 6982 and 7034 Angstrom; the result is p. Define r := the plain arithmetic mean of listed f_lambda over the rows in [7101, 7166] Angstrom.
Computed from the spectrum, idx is -1368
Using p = 1392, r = 24.1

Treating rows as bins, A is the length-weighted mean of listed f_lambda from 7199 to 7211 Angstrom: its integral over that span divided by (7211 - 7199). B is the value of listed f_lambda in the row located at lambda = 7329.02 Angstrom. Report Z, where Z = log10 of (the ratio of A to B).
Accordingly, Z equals 0.009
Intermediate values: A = 24.5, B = 23.96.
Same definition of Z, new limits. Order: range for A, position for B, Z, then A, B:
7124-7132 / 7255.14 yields -0.004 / 23.1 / 23.33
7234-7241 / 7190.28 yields 0.039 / 25.6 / 23.44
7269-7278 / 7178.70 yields 0.020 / 24.2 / 23.09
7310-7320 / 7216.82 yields 0.011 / 26.4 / 25.74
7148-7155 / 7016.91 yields -0.045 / 25.2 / 28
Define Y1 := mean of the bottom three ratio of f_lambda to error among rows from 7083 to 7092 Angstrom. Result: 15.6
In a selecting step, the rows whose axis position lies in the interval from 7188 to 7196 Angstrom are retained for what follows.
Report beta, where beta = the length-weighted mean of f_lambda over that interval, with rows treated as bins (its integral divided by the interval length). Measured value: 24.5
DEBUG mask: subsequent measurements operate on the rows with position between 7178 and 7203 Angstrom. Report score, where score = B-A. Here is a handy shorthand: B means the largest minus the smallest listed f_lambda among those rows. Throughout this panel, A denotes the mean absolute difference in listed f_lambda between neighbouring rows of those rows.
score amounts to 2.9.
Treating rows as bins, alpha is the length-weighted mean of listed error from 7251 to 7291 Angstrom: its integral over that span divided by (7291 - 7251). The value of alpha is 1.67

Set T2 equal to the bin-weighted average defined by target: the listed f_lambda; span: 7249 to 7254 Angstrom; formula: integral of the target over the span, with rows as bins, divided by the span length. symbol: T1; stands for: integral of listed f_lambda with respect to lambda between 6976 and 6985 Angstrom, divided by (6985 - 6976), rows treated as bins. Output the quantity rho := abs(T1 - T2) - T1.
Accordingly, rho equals -24.9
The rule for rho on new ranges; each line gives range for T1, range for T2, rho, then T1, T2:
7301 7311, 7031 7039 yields -26.0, 26.6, 27.2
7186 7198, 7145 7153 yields -24.3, 24.6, 24.3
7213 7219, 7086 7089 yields -24.3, 25.9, 24.3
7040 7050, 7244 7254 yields -25.7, 27.7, 25.7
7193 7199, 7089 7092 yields -24.3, 24.6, 24.3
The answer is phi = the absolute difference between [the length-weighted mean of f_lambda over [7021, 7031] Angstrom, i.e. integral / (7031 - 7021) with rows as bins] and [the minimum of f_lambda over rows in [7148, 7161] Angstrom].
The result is 4.0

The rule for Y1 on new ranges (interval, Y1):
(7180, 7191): 16.4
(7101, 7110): 16.1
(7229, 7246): 12.6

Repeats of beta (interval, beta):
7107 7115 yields 23.3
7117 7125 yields 23.8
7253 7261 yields 23.4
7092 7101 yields 25.2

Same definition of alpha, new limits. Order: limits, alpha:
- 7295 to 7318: 1.64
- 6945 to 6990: 1.70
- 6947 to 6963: 1.71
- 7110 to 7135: 1.51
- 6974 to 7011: 1.68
